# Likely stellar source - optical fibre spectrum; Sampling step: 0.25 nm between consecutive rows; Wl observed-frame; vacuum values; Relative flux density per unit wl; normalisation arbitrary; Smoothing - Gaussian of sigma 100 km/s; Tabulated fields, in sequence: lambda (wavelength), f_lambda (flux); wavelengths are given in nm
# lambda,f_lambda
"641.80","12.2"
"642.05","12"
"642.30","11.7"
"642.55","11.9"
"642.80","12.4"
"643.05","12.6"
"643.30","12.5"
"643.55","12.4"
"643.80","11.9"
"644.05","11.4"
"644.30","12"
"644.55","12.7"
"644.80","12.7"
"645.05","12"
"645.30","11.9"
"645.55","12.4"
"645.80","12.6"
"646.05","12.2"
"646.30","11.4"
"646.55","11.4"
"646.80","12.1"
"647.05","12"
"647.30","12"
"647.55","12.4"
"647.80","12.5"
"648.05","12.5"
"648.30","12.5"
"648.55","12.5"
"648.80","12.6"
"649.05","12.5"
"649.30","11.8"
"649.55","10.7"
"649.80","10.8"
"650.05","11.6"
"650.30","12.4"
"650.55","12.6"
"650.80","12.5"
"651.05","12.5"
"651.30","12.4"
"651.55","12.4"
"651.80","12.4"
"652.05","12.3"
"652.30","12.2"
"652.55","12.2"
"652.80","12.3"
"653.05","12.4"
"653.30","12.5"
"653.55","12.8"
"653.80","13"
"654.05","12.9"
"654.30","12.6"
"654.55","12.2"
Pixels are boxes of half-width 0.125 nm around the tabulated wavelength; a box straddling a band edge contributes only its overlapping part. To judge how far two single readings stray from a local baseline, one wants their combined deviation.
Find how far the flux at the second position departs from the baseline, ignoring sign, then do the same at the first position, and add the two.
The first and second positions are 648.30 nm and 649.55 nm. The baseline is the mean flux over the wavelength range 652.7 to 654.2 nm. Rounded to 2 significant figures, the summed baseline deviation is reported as 2.1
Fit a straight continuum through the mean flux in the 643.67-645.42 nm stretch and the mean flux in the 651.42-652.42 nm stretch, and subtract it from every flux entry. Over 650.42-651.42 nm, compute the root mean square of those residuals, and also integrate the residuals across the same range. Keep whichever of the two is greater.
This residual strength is 0.22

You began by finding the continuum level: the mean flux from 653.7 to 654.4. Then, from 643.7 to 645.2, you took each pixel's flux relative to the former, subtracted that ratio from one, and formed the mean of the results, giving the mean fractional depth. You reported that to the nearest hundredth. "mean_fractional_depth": 0.06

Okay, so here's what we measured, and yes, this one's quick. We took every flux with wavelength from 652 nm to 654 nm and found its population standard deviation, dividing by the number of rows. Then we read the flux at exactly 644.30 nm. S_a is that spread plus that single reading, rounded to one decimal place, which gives 12.3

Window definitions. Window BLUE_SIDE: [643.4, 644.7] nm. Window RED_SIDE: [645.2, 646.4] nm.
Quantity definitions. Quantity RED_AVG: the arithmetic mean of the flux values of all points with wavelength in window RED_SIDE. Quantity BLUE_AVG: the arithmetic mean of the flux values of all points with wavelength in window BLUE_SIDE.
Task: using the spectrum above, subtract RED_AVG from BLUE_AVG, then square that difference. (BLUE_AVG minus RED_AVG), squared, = 0.000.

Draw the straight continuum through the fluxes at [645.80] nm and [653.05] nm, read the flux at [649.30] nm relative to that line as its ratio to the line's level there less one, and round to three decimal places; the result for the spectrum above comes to -0.056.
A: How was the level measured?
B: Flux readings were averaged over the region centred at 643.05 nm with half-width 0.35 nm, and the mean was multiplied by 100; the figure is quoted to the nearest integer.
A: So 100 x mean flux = 1250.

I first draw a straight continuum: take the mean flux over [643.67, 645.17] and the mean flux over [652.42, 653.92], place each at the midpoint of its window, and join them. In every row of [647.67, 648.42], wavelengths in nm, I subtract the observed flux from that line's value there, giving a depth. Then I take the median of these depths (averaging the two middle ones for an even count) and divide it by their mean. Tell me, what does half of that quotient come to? 0.5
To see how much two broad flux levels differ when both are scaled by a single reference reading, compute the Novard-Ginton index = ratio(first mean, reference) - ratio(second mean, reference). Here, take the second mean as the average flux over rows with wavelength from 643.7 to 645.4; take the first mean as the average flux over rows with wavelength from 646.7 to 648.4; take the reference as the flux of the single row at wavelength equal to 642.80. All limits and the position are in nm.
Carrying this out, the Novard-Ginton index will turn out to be 0.016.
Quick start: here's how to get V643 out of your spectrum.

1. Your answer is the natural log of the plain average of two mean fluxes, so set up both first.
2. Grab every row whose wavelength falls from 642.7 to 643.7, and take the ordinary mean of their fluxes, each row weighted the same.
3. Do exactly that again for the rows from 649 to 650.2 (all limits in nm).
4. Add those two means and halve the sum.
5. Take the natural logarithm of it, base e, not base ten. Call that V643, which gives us 2.48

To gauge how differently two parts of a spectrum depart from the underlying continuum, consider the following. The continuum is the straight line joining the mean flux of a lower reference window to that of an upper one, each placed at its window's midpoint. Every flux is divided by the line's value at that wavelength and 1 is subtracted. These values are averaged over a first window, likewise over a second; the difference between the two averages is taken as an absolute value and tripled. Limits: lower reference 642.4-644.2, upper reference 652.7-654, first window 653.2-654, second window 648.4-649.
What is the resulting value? 0.00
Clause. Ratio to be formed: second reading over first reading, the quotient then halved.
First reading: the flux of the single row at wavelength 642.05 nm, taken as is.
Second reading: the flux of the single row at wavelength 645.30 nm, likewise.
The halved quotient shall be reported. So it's 0.496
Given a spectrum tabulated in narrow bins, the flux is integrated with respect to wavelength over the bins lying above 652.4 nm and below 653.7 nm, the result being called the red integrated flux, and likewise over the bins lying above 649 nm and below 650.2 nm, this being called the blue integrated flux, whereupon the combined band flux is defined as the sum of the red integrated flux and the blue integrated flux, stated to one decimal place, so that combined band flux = 29.9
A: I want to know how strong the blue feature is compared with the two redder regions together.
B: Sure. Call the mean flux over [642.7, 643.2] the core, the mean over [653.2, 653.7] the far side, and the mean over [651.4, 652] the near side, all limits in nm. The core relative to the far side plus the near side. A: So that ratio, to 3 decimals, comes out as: 0.499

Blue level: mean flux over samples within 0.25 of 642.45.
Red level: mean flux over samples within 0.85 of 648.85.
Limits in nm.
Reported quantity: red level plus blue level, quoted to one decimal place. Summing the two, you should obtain 24.0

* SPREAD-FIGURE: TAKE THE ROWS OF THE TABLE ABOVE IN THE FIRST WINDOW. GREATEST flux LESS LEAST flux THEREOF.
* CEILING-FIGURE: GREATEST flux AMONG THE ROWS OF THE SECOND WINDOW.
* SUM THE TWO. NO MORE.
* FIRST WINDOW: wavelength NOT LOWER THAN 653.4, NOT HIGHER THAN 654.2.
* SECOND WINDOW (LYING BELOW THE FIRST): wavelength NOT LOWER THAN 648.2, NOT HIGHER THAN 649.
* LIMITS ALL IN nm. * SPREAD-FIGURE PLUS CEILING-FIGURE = 12.8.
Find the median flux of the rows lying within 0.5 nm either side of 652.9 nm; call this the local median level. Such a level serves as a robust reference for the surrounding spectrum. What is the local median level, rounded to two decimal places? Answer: 12.35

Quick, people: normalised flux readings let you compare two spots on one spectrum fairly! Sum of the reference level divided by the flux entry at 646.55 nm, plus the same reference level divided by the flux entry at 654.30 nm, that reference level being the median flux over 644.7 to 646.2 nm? 2.06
